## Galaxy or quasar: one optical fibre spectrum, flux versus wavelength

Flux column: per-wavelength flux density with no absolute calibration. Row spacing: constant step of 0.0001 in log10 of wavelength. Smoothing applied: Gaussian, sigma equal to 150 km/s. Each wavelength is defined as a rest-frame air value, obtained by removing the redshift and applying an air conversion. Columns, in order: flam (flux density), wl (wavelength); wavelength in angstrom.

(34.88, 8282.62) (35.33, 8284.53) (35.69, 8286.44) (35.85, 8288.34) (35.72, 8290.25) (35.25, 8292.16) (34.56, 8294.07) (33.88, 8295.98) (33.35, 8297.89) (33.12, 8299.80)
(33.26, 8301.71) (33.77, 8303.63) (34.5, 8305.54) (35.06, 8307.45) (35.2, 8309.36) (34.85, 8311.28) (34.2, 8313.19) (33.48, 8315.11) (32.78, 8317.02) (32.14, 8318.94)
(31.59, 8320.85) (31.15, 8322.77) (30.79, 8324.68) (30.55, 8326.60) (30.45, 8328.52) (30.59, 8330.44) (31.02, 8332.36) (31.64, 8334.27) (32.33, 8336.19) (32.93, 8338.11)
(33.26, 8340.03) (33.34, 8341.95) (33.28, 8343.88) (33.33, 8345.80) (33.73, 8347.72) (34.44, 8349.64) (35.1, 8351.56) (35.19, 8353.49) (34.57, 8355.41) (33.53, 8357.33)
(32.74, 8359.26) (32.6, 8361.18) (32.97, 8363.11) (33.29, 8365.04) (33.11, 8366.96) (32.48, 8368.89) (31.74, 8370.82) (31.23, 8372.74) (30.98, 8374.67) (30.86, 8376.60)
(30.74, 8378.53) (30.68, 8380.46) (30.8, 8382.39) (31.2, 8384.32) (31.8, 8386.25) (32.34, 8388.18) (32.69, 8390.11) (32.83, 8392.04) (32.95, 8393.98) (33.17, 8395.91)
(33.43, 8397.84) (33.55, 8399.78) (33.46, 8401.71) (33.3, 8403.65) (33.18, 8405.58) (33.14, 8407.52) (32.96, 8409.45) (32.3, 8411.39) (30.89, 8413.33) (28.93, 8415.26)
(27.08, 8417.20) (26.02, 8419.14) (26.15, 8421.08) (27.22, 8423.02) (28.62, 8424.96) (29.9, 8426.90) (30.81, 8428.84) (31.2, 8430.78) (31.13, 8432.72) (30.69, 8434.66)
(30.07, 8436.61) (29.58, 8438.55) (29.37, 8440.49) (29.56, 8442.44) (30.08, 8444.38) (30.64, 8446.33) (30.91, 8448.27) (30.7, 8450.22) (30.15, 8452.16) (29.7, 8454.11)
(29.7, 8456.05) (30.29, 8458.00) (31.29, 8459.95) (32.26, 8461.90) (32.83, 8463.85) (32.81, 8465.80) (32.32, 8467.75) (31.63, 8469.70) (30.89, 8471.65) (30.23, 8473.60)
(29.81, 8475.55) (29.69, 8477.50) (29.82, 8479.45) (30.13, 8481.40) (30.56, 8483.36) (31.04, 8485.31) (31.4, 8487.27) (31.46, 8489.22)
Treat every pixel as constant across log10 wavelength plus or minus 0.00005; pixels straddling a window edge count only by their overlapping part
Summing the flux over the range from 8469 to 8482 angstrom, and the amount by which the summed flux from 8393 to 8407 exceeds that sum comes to 21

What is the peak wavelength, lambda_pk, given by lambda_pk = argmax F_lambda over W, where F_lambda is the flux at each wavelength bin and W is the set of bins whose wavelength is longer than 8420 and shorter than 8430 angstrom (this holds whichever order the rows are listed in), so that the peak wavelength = 8428.84 angstrom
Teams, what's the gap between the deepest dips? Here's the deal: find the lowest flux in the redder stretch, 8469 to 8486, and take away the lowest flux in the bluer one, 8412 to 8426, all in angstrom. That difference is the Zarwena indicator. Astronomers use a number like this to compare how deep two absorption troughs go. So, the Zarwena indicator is 4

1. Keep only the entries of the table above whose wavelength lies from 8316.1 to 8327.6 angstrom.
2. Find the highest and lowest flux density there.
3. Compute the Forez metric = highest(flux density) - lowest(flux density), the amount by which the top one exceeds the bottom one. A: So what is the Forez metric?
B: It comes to 2.2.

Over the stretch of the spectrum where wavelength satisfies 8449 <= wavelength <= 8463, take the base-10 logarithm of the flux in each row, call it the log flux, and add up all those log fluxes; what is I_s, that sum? 10.4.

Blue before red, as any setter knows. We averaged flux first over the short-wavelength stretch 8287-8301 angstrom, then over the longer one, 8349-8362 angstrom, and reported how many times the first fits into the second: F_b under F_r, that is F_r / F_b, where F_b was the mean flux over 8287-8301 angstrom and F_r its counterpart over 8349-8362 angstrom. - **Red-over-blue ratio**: 0.985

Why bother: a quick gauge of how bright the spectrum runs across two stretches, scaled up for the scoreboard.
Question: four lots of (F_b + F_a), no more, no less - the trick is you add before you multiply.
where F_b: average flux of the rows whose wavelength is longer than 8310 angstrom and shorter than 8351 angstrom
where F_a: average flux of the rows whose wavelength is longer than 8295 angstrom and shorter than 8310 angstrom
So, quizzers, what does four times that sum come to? 266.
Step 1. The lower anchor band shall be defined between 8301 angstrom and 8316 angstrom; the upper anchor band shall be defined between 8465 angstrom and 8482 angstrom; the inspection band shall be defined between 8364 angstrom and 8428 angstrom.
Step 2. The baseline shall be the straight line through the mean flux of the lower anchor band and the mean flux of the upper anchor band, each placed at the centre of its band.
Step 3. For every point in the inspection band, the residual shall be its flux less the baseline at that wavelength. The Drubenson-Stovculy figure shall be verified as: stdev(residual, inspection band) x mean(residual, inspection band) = -2.3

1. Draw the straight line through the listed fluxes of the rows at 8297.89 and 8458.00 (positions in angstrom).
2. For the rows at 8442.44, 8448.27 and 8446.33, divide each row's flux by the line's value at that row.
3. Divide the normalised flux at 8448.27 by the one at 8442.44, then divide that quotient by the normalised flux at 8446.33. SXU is 1.05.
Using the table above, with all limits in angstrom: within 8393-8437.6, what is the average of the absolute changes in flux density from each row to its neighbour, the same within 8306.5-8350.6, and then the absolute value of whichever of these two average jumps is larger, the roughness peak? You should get 0.656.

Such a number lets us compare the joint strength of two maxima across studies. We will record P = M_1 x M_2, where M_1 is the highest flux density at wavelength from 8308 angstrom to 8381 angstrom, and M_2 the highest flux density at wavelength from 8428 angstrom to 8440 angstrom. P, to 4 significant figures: 1098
